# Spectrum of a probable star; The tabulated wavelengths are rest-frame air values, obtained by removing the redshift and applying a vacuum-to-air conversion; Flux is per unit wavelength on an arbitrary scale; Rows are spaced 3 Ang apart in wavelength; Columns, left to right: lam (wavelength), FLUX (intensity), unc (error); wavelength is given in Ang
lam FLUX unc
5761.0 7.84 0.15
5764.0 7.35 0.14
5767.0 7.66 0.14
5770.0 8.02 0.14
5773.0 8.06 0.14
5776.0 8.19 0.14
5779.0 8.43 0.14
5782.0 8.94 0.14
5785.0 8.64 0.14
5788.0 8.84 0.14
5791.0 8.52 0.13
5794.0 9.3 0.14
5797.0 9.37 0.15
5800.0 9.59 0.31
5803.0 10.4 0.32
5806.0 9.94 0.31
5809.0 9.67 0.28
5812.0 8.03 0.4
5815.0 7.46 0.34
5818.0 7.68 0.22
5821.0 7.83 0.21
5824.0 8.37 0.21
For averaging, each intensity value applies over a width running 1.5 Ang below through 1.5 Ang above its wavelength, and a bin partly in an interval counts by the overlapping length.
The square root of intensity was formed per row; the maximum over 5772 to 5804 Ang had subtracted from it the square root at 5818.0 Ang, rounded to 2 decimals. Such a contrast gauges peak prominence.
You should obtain 0.45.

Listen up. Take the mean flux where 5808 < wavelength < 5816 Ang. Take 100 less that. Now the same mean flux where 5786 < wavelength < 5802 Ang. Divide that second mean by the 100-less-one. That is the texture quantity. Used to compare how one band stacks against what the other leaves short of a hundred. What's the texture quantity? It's 0.100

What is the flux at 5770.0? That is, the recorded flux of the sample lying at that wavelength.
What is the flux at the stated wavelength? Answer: 8.02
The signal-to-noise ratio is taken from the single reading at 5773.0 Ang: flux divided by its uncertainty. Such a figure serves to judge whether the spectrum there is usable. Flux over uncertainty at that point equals 57.6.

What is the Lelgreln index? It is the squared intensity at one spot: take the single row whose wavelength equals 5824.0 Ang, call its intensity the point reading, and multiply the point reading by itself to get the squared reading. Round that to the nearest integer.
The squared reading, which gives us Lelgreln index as 70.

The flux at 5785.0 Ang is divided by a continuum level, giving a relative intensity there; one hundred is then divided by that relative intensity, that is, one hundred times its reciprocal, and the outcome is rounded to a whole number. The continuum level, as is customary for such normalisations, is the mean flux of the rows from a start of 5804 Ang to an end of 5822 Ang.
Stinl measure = 98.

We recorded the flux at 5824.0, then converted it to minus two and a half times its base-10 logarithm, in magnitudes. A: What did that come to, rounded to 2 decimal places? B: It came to -2.31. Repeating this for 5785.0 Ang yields -2.34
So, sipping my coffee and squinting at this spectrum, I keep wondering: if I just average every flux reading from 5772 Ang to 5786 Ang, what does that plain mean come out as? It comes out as 8.5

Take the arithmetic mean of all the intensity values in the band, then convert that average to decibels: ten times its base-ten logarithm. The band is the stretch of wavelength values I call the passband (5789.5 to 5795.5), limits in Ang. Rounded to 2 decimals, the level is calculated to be 9.50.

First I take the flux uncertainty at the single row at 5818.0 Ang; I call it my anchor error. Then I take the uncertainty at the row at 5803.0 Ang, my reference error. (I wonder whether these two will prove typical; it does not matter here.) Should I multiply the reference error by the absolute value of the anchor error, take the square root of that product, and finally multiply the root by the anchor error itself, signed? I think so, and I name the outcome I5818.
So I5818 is 0.058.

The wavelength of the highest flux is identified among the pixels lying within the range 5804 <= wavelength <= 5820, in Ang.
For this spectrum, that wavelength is 5806.0 Ang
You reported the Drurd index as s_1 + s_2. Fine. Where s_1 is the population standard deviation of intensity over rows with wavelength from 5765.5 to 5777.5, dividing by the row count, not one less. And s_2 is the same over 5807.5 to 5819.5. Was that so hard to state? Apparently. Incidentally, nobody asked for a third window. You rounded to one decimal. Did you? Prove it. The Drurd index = 1.1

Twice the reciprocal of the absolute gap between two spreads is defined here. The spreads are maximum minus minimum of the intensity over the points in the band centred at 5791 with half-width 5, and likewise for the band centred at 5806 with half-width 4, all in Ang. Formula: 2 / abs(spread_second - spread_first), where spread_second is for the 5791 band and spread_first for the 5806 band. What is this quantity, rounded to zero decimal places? 40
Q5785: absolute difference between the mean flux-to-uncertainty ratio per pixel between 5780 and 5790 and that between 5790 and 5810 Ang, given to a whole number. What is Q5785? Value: 17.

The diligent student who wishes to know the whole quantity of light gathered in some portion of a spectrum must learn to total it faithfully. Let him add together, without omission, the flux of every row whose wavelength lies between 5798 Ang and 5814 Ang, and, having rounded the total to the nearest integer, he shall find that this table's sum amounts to 48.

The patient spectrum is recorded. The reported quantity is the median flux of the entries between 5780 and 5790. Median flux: 8.8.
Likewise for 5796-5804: 9.6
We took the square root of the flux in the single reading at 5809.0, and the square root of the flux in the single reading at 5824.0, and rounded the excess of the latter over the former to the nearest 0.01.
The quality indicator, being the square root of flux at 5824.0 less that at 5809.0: -0.22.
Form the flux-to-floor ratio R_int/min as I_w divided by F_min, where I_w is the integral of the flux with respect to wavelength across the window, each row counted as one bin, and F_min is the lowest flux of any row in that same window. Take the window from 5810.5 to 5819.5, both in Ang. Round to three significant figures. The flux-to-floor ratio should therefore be 9.32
